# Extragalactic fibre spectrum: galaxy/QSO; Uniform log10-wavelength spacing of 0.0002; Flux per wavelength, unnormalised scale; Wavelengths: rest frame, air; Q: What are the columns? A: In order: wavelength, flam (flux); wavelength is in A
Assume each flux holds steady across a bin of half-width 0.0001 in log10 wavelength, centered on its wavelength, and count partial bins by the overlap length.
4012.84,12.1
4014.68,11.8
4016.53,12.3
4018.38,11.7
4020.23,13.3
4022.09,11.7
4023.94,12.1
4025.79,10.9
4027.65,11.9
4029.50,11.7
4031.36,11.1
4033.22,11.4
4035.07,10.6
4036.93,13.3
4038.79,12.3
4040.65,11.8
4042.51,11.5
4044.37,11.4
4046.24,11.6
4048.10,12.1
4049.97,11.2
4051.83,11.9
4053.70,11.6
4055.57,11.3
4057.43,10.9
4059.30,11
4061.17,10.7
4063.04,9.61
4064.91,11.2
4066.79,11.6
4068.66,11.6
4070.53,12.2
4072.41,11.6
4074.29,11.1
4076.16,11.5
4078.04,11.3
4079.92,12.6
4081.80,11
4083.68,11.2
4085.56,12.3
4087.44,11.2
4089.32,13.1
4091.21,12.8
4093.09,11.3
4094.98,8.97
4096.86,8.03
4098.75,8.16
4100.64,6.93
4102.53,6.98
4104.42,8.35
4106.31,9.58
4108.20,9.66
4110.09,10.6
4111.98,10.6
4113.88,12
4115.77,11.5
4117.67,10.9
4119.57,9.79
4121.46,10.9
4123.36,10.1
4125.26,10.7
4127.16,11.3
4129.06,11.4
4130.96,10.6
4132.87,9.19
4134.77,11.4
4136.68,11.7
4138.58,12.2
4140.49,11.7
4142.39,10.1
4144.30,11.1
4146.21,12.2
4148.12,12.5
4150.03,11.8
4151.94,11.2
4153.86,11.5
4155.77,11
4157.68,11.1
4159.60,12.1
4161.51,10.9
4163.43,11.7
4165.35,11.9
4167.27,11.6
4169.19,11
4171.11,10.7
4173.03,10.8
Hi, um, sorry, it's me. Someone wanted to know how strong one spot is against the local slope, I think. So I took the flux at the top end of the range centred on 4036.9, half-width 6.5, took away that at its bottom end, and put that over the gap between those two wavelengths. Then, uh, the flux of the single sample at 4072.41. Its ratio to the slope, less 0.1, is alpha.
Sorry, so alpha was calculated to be 323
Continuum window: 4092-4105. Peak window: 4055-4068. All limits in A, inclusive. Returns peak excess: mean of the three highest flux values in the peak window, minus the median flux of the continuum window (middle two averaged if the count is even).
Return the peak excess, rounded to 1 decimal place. 3.2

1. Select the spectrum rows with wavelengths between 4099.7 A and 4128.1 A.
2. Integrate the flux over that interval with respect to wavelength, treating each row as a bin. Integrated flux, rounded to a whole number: 284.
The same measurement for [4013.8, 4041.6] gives 330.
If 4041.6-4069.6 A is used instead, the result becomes 316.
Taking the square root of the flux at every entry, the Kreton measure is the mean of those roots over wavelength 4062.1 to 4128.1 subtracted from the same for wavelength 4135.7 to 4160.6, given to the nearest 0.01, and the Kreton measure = 0.15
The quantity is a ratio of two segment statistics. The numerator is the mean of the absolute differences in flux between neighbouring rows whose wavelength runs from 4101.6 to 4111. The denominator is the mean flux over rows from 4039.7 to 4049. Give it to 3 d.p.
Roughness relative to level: 0.077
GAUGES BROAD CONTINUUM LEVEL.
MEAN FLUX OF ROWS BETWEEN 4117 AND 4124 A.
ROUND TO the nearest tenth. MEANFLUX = 10.4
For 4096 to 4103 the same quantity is 7.5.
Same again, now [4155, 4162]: 11.3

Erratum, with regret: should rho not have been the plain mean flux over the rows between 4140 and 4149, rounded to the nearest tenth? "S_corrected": 11.5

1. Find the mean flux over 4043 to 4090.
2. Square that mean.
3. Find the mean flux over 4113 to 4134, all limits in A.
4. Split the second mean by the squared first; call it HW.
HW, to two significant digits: 0.082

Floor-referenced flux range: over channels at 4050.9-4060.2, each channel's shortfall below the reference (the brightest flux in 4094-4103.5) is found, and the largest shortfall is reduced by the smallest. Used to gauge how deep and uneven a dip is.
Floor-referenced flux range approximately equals 1.00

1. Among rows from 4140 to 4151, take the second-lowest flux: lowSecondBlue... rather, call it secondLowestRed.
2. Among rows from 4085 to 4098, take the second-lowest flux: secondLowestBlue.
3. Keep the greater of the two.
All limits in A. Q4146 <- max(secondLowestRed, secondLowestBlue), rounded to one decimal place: 11.1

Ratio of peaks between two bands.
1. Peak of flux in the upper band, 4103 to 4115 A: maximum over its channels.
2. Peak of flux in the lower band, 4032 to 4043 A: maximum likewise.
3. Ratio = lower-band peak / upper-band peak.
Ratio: 1.11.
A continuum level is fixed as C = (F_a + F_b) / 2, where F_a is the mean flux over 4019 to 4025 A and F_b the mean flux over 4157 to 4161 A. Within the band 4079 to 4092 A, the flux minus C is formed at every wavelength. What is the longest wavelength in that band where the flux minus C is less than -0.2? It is 4087.44 A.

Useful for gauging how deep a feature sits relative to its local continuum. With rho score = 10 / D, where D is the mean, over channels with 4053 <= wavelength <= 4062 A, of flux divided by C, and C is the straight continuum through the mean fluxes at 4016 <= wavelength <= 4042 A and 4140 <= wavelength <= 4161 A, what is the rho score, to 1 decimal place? 10.6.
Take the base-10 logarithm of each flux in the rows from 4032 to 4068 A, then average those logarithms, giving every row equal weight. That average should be 1.06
